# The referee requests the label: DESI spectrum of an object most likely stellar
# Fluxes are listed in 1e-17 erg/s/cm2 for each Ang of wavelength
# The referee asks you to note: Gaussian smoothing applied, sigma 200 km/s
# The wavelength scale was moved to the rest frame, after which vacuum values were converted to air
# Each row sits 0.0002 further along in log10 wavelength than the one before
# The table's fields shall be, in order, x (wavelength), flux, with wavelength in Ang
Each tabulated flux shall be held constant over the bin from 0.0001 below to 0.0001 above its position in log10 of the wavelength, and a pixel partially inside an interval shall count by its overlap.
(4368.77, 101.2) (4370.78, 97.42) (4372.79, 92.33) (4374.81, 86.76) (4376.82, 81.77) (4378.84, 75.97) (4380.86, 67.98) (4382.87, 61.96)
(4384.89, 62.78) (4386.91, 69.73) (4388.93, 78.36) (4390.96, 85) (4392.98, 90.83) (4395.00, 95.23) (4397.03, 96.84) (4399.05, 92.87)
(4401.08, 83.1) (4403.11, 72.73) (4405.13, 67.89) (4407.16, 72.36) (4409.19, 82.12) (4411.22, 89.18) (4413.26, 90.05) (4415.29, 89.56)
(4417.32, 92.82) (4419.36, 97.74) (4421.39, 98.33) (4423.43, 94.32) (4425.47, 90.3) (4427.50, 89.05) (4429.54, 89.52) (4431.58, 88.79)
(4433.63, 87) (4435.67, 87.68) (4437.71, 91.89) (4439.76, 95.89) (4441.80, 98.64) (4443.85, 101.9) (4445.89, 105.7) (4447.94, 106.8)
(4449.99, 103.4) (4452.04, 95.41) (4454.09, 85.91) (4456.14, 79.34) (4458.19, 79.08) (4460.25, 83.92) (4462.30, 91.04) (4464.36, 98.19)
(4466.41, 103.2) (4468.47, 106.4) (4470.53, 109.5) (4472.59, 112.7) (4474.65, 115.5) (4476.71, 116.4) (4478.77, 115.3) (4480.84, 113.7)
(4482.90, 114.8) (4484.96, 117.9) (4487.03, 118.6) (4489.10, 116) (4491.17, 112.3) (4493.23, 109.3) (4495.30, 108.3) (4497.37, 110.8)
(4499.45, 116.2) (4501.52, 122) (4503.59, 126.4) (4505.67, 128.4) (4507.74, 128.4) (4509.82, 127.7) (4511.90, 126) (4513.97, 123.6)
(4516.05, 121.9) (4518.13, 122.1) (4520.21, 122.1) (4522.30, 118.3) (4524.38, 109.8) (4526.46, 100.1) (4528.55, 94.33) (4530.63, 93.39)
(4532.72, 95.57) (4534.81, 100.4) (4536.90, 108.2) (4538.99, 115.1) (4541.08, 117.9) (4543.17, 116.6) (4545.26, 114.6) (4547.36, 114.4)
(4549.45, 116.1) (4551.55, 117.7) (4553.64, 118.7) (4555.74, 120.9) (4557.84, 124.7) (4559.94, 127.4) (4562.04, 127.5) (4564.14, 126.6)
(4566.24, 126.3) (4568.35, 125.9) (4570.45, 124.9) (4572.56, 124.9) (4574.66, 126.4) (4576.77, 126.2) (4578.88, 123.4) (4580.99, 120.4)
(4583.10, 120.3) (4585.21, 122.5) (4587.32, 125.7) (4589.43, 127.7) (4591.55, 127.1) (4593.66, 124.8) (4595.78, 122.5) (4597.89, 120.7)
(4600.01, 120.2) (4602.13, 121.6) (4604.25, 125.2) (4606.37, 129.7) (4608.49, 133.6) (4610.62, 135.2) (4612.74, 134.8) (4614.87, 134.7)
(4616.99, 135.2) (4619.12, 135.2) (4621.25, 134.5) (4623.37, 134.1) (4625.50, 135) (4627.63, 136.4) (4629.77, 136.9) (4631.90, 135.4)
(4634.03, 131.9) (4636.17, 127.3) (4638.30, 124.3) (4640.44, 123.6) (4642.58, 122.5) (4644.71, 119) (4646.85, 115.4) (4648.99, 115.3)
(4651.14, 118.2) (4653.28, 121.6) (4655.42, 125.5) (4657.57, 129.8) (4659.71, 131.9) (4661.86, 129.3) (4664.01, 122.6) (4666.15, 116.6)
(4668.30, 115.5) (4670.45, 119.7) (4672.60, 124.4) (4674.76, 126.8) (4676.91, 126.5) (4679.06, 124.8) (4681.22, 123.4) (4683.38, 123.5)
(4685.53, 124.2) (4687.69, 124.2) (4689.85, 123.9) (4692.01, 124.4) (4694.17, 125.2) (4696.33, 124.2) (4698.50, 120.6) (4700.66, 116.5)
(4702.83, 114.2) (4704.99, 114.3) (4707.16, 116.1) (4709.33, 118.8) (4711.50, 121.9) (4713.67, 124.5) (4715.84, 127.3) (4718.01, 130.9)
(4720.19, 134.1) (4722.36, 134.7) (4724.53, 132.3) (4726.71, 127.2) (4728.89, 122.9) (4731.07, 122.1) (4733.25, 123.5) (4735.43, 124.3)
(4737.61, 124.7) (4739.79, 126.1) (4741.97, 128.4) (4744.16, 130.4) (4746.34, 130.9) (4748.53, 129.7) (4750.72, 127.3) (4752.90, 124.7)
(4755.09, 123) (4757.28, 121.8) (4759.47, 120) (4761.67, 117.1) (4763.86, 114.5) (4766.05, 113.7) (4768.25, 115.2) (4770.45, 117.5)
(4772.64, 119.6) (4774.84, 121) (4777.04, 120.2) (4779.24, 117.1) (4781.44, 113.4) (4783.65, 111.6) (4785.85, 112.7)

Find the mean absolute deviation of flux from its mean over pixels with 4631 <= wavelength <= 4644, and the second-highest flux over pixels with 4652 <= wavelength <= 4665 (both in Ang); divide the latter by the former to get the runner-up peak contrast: 32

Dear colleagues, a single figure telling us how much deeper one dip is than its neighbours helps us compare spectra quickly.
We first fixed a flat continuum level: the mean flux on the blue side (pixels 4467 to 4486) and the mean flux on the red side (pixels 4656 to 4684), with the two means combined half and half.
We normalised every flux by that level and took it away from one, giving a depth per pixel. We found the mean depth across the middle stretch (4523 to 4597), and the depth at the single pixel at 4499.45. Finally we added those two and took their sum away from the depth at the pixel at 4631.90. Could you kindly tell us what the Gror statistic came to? -0.17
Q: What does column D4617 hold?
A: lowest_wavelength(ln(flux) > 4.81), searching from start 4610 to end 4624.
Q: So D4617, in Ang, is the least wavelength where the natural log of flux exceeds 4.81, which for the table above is 4610.62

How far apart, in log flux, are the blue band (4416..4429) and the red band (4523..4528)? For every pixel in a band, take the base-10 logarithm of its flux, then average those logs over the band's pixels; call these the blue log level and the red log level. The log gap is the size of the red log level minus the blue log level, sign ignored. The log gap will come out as 0.05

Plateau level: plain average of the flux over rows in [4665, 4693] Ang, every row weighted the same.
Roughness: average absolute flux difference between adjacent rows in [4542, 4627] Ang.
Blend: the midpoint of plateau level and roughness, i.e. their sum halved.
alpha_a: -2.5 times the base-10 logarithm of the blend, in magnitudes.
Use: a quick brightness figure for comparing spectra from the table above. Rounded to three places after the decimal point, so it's -4.485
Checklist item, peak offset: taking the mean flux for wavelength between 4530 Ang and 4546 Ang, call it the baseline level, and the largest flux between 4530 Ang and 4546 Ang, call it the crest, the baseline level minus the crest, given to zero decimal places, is -10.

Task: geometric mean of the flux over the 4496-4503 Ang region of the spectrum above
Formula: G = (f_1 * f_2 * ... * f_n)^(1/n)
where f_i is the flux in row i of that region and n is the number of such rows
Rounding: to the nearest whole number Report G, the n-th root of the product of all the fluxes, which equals 116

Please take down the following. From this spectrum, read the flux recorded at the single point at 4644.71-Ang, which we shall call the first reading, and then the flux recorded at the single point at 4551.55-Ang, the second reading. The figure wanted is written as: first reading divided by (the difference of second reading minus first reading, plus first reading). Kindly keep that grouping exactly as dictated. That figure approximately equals 1.01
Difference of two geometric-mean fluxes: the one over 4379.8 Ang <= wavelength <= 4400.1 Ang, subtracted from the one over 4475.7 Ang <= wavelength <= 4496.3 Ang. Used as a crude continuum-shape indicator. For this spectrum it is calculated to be 35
